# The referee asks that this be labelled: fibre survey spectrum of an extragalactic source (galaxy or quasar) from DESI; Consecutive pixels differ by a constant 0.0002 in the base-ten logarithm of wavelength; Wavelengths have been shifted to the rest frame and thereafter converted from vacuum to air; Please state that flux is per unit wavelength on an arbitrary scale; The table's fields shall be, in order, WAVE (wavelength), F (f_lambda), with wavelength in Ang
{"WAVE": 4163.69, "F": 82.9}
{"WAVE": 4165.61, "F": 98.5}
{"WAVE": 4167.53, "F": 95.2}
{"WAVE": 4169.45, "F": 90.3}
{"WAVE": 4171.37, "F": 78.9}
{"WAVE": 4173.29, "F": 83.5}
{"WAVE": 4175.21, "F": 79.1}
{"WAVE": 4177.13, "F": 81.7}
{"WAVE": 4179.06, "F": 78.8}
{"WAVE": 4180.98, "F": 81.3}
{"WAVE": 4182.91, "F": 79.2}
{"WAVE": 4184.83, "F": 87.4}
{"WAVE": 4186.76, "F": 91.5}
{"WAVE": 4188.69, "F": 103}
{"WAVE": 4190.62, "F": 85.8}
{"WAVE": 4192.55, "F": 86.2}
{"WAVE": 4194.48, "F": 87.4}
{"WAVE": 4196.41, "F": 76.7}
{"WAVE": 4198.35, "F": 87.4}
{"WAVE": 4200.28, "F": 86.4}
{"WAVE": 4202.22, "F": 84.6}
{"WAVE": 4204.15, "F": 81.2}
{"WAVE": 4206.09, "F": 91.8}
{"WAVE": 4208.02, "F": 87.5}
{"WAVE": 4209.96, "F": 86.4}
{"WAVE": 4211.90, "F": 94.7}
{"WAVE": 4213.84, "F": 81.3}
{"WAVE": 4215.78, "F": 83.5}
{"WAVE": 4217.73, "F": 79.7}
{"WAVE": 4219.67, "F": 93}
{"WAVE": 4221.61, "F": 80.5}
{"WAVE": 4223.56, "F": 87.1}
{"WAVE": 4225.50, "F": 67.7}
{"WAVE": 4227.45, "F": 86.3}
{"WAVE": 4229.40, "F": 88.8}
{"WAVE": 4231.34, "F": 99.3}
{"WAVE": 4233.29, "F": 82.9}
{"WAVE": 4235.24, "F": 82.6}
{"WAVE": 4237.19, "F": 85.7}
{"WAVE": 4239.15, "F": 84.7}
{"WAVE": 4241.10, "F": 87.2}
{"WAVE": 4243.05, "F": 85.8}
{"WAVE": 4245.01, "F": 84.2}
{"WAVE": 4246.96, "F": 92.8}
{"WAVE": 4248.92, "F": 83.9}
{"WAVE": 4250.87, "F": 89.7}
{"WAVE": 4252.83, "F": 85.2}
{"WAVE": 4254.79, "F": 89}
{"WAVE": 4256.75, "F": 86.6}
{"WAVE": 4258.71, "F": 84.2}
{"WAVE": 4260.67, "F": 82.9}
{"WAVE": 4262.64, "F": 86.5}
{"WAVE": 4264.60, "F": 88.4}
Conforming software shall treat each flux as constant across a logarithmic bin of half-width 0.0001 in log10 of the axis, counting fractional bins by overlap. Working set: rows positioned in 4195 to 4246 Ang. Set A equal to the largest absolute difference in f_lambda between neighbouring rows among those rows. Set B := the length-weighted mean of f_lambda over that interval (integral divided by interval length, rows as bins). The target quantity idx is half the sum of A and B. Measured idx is 52.3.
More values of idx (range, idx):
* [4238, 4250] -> 47.7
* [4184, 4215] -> 52.3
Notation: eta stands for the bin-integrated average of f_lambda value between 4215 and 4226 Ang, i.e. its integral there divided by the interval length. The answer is 82.5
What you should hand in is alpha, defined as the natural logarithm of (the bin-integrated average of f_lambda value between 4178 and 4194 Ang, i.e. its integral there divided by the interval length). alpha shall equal 4.46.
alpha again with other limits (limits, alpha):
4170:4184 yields 4.39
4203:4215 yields 4.47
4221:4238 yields 4.44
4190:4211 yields 4.45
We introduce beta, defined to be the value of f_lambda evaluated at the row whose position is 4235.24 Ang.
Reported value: 82.6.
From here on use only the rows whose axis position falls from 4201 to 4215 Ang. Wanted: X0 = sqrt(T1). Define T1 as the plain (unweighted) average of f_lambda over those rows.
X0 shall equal 9.32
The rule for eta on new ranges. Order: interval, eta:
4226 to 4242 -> 86.6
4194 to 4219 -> 85.3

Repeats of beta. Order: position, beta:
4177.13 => 81.7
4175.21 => 79.1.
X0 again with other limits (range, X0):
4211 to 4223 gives 9.24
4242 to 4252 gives 9.34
